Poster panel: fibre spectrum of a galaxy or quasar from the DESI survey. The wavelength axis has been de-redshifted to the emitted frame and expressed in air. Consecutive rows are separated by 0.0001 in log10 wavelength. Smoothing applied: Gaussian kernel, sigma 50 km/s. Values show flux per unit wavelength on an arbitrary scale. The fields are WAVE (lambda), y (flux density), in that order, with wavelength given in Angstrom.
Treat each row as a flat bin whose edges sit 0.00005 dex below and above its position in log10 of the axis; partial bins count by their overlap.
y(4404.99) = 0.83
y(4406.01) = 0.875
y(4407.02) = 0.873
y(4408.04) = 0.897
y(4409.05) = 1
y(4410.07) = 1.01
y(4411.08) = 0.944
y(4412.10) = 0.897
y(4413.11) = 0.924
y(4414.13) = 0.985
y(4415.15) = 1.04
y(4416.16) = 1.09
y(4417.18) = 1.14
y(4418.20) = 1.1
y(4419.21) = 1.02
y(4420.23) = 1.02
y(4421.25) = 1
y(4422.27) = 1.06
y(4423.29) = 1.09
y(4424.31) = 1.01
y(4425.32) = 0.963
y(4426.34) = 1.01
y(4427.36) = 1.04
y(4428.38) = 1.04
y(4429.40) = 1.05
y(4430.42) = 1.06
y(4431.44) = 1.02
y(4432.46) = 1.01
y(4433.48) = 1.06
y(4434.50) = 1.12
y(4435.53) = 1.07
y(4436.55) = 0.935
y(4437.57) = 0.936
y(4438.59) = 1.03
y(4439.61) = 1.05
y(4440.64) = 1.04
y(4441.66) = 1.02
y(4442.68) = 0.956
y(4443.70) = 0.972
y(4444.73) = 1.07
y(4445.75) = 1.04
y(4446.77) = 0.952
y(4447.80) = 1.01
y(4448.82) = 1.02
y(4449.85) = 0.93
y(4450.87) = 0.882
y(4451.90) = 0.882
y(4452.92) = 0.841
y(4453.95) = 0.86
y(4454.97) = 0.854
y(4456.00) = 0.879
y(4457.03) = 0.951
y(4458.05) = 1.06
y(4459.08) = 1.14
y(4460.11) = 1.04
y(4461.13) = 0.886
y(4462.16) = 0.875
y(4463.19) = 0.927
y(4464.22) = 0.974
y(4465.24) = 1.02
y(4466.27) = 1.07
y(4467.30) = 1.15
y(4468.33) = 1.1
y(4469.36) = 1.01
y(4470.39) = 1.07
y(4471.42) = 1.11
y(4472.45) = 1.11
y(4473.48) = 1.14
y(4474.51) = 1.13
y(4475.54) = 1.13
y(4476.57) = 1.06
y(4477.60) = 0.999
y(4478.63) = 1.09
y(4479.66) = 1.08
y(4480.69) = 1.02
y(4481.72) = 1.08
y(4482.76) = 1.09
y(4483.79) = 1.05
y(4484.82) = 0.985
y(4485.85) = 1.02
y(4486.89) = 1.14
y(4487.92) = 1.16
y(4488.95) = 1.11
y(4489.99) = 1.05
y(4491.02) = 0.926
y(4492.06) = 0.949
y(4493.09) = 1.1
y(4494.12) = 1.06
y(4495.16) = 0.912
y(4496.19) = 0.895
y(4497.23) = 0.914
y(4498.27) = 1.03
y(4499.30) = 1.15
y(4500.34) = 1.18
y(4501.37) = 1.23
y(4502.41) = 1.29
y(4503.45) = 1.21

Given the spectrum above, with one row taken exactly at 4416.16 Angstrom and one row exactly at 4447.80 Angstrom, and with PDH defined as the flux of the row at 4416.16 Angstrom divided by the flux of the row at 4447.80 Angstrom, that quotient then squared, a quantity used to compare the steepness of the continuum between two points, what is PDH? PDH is 1.16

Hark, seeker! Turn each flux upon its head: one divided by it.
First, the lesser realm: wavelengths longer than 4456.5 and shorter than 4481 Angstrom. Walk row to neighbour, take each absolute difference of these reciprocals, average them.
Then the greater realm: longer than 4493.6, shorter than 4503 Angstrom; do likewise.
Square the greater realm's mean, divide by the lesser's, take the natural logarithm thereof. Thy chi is -2.5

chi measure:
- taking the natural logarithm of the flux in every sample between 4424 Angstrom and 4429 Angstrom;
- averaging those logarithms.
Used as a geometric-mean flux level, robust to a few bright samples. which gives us 0.01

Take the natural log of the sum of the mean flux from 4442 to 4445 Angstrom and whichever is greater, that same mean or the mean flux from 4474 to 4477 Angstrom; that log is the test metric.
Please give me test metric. 0.74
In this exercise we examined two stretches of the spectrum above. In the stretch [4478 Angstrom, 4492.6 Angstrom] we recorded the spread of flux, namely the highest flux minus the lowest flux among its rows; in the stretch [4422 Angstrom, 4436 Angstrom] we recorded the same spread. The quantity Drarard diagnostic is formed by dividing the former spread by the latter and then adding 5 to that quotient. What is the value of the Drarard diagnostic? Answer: 6.5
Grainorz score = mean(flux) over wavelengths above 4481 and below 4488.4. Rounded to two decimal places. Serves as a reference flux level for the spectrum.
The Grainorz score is 1.07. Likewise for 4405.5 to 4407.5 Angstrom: 0.87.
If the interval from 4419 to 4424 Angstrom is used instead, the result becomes 1.04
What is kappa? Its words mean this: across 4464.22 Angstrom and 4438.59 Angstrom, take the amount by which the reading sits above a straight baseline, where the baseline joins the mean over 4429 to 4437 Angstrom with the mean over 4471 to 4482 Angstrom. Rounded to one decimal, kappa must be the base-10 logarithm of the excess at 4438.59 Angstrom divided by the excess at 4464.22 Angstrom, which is -0.8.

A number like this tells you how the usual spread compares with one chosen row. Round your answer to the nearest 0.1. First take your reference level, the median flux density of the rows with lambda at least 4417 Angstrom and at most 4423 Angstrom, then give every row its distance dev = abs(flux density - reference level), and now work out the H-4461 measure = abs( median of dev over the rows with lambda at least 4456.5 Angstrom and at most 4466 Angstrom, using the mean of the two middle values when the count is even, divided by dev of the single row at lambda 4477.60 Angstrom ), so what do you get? 2.2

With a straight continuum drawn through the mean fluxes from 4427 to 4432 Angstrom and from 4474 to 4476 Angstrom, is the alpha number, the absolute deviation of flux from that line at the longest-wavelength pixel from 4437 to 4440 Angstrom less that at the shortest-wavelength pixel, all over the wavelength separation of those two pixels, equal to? -0.05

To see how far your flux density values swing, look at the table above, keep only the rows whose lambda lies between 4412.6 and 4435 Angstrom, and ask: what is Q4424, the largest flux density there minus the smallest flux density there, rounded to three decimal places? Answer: 0.216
